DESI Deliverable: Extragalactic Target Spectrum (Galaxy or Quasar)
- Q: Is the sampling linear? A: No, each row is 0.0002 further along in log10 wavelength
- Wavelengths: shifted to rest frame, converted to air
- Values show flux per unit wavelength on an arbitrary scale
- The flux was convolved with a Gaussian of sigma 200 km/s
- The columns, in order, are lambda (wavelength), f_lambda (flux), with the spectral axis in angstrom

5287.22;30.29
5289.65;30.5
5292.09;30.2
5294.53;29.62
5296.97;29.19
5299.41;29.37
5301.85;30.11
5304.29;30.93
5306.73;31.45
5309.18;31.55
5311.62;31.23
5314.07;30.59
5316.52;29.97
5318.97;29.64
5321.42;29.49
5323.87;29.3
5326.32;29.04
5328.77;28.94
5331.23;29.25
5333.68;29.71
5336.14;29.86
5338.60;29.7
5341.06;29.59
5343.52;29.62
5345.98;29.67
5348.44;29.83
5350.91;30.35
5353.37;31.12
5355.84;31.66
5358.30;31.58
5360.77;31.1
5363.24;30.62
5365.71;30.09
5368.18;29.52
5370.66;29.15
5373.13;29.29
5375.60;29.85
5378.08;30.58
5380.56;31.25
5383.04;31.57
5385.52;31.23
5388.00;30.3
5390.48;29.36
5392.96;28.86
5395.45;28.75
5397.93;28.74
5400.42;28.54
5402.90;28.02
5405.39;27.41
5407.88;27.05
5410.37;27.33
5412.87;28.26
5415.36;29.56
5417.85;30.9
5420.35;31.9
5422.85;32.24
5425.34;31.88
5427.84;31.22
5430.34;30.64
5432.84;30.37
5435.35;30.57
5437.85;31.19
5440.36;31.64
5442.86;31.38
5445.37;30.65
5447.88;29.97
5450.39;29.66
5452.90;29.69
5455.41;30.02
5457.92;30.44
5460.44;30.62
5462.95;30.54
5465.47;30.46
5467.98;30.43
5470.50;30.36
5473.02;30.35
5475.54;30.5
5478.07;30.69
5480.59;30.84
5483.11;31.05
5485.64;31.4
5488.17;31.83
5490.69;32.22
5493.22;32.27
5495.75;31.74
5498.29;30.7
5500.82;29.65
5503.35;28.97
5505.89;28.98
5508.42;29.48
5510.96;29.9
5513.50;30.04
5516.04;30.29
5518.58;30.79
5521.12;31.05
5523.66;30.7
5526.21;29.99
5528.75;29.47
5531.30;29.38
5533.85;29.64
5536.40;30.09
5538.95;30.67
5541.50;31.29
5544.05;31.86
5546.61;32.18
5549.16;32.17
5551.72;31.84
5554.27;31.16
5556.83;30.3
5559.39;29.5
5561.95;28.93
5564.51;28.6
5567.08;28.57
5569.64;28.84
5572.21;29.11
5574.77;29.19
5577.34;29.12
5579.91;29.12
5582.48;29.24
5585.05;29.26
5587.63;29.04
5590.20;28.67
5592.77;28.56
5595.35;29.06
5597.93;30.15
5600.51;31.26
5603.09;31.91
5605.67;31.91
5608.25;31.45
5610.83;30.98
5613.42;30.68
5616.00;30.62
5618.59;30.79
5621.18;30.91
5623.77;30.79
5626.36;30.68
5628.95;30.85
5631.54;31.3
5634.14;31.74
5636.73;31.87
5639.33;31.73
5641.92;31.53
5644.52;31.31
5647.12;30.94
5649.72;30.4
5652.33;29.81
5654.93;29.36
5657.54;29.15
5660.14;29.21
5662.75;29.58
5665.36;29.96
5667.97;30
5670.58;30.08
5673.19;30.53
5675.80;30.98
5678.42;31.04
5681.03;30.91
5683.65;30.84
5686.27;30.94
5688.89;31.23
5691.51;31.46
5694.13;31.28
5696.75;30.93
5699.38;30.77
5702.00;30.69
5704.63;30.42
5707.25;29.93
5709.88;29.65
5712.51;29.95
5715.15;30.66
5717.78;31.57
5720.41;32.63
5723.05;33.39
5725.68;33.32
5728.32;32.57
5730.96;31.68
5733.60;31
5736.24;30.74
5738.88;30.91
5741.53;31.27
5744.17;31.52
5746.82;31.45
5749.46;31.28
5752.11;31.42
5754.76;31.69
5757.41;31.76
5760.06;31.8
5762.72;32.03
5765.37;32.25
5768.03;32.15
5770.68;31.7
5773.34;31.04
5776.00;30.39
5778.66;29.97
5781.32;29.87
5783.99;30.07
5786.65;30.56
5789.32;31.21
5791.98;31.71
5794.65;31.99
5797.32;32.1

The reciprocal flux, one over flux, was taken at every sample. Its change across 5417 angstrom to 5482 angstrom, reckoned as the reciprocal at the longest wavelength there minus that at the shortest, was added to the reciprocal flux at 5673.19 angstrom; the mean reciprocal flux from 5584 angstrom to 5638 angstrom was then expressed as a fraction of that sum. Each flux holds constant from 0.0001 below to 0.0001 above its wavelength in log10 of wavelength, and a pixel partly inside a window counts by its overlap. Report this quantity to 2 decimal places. 1.00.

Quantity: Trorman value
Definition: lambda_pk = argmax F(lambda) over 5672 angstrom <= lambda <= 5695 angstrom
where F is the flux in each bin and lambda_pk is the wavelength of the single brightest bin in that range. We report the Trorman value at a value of 5691.51 angstrom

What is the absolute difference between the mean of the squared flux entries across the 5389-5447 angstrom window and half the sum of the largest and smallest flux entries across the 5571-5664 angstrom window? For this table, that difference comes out 863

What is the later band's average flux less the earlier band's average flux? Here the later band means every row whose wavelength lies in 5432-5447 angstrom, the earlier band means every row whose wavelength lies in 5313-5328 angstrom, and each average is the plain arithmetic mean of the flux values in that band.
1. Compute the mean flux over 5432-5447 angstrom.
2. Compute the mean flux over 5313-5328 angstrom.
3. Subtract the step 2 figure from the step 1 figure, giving 1.3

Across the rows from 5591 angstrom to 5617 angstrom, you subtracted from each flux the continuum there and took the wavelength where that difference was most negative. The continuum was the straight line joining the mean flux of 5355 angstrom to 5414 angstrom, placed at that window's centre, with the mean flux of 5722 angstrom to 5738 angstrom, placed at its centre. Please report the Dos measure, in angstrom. 5592.77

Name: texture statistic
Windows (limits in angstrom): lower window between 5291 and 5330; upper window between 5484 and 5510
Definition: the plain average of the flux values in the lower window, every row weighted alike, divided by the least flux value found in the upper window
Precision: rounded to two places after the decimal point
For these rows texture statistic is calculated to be 1.04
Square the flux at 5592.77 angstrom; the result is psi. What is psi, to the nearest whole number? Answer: 816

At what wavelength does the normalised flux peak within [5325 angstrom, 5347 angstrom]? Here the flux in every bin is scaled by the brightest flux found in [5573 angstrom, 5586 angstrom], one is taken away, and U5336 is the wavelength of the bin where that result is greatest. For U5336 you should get 5336.14 angstrom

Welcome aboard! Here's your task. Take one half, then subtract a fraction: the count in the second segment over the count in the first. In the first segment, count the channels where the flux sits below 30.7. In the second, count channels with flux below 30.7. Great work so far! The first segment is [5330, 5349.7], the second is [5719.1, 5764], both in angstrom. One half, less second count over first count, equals 0.50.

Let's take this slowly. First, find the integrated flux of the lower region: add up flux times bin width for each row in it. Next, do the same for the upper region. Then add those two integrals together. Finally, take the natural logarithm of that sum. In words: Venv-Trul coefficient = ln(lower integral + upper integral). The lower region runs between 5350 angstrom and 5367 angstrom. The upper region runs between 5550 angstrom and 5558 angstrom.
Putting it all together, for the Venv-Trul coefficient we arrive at 6.65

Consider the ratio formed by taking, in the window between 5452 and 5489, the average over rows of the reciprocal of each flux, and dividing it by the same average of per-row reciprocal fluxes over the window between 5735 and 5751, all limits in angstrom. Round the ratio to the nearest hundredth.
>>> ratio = 1.02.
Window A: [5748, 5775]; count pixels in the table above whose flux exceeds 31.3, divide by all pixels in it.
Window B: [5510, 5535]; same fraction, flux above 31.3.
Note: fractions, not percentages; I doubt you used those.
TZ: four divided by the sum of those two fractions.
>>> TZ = 5.0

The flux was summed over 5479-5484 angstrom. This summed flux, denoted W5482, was 61.9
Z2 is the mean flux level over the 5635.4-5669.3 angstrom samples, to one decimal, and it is 30.4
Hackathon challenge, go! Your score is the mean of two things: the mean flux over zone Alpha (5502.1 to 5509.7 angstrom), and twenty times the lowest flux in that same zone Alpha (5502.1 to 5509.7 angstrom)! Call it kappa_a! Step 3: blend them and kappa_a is 304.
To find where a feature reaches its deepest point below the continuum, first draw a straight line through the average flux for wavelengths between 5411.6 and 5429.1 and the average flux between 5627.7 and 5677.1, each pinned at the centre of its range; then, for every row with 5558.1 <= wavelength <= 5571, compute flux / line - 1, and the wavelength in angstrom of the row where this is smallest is 5567.08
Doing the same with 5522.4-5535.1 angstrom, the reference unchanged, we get 5531.30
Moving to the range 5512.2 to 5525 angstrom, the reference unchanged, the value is 5513.50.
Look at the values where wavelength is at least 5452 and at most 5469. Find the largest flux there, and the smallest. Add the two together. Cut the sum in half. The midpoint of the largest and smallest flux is 30.2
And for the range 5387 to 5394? 29.6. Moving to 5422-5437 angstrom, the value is 31.3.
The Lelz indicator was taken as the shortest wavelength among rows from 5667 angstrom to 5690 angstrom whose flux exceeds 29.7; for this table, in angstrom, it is 5667.97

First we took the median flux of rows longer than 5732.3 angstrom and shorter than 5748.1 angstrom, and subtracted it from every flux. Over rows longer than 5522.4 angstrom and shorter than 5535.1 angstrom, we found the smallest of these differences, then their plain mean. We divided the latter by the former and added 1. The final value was 1.74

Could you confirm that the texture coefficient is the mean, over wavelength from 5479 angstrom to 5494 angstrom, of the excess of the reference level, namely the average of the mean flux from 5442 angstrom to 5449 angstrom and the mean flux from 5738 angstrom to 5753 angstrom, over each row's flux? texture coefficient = -0.6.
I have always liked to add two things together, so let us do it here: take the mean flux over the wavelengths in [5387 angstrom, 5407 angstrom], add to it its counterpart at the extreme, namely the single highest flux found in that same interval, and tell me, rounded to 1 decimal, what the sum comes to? 59.0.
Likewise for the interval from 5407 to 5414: 55.8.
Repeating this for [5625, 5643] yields 63.3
